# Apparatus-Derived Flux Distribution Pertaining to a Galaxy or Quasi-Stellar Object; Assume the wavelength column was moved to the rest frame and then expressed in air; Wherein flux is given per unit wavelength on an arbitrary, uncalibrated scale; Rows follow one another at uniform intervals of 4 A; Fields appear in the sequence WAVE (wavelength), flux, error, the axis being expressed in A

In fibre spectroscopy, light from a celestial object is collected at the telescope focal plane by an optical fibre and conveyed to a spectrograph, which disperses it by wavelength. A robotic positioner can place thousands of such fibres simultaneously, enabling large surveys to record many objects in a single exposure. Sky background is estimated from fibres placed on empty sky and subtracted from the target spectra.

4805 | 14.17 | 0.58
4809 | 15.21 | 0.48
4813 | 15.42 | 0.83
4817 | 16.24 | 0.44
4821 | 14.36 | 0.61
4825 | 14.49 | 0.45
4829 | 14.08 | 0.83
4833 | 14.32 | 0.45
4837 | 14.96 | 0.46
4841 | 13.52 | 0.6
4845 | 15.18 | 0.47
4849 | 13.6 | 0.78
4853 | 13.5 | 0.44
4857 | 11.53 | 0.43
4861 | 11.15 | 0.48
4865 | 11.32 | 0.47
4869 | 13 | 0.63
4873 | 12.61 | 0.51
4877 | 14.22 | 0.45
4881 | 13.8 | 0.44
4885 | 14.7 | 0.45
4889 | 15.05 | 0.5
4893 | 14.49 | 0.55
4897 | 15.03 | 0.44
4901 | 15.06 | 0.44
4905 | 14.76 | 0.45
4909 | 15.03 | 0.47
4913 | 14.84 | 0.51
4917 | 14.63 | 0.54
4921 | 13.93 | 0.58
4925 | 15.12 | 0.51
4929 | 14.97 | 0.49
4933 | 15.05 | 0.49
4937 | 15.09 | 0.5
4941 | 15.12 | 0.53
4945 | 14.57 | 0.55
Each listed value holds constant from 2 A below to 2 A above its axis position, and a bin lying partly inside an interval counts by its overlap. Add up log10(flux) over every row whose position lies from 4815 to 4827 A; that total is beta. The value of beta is 3.53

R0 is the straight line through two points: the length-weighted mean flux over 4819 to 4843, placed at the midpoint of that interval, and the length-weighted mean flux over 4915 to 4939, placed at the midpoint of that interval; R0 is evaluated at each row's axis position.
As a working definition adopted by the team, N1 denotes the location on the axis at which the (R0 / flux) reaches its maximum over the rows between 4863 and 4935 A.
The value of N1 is 4865 A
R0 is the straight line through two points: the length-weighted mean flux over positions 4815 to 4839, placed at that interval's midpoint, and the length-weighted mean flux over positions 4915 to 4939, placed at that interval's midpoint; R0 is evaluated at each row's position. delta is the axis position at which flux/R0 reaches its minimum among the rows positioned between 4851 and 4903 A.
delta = 4861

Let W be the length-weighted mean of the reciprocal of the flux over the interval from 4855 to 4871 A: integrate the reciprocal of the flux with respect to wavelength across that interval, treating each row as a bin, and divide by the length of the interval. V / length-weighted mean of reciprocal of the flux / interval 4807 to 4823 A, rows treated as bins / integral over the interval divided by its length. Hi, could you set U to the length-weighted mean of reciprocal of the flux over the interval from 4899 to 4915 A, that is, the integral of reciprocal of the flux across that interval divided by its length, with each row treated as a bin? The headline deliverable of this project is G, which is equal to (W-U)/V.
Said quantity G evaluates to 0.28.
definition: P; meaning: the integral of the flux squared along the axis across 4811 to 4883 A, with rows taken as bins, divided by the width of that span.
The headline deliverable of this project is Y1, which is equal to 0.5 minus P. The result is -190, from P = 191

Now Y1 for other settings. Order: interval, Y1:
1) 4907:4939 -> -220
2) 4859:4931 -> -200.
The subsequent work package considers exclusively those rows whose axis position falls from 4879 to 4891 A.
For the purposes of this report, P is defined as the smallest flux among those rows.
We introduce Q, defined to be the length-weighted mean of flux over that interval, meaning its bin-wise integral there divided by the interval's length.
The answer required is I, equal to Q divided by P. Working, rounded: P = 13.8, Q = 14.5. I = 1.05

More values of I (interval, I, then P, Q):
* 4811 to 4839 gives 1.05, 14.08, 14.8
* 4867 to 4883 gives 1.06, 12.61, 13.4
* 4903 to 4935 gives 1.06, 13.93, 14.8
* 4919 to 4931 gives 1.05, 13.93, 14.7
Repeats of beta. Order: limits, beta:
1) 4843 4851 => 2.31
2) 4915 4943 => 8.20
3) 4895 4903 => 2.35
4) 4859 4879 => 5.47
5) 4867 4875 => 2.21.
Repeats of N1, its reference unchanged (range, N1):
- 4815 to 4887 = 4861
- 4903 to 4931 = 4921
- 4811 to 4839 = 4829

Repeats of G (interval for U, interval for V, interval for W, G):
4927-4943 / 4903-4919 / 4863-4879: 0.18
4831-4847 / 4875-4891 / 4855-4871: 0.24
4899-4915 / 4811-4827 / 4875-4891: 0.03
